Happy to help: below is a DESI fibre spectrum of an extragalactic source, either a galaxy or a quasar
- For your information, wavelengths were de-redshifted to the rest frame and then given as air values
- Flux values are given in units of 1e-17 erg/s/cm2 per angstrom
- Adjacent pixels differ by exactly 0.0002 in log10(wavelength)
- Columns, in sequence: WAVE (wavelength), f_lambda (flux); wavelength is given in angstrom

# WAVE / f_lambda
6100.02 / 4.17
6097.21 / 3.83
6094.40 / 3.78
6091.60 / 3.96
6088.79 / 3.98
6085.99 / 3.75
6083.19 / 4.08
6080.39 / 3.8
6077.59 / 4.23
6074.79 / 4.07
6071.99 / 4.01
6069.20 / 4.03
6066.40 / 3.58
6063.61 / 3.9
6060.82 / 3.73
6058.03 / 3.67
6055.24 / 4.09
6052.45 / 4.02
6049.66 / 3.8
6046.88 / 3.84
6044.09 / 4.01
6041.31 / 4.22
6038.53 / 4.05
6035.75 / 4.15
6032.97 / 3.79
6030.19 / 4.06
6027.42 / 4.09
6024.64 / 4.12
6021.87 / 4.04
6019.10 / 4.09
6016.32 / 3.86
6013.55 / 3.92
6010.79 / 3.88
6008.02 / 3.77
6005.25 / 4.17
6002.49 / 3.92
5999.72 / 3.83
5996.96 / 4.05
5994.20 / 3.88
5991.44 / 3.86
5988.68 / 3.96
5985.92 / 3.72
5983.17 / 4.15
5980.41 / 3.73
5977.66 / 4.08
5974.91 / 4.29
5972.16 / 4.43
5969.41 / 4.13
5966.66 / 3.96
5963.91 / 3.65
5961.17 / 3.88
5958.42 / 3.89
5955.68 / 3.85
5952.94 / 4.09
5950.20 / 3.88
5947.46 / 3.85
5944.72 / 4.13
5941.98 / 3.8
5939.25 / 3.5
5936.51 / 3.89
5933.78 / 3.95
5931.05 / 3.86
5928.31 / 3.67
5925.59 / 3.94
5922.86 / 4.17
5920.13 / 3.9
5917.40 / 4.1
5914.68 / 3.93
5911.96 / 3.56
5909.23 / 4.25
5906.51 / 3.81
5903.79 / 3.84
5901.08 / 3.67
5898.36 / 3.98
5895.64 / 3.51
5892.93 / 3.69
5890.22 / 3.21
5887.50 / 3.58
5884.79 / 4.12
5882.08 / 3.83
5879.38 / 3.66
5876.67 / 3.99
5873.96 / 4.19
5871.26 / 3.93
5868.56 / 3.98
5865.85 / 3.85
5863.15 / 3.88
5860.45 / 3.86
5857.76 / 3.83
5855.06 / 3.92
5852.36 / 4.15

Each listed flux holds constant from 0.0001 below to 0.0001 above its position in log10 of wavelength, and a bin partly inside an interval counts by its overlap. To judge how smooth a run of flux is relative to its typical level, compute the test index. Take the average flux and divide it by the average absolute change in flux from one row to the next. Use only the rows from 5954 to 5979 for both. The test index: 23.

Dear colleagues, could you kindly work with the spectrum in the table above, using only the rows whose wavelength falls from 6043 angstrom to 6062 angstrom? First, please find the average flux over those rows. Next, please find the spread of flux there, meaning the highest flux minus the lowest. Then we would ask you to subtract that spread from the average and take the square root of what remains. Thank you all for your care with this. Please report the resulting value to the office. 1.86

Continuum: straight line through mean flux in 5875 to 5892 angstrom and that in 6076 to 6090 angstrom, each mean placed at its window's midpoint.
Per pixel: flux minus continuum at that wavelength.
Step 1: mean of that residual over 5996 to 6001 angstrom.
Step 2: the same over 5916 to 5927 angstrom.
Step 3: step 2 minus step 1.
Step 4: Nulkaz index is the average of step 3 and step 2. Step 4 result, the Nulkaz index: 0.21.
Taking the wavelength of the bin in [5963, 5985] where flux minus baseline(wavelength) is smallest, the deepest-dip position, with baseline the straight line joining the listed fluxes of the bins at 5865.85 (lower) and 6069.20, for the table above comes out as 5963.91 angstrom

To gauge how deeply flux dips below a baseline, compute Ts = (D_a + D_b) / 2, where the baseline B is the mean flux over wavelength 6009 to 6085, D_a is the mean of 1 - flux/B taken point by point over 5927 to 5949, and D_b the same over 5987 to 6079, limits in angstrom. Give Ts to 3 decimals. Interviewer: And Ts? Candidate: 0.018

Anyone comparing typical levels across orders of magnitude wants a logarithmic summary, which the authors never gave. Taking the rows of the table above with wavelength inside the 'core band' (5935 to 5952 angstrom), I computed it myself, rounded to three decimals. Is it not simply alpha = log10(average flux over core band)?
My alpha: 0.585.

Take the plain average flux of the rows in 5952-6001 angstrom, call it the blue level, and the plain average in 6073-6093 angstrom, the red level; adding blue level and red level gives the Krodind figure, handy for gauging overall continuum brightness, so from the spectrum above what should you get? 7.95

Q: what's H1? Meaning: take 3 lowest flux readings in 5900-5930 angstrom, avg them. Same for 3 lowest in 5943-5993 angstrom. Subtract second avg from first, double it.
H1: -0.13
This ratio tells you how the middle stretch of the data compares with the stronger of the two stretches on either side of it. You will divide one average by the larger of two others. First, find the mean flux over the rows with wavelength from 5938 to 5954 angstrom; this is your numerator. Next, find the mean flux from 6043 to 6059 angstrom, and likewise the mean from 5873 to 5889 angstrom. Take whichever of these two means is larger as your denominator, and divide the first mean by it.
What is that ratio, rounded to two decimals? 0.99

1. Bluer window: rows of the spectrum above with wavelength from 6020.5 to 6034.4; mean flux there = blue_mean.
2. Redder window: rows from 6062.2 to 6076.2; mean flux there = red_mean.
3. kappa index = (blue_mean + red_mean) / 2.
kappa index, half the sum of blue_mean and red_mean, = 3.97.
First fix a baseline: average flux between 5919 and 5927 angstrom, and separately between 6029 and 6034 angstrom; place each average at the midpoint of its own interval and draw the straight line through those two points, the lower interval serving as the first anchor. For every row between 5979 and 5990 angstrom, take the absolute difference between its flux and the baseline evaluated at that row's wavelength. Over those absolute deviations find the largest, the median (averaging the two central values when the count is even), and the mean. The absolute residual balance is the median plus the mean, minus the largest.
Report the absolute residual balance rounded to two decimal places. 0.14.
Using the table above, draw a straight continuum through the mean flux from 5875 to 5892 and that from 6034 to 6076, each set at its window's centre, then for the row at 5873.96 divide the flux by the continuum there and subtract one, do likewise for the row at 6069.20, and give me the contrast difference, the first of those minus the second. 0.11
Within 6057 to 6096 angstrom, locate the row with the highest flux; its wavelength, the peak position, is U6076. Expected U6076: 6077.59 angstrom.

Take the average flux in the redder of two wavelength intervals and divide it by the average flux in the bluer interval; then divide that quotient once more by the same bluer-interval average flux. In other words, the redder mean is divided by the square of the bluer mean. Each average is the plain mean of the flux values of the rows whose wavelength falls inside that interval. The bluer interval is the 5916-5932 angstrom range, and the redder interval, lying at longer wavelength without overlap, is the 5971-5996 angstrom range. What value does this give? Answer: 0.258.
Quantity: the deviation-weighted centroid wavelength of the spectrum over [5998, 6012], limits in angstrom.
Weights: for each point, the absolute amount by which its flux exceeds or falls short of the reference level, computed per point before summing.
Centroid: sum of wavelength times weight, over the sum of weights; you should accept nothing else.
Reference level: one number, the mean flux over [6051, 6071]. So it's 6005.3 angstrom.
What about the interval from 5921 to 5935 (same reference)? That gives 5926.2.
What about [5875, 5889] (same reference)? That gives 5883.2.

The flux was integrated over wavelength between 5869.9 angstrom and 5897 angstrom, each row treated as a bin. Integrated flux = 102.2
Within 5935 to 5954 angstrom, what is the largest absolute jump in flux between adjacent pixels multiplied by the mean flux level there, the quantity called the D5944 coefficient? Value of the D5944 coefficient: 1.5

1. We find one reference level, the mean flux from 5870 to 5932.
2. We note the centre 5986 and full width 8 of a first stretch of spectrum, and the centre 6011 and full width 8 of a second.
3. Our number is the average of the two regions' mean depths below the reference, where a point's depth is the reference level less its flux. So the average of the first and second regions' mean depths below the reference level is -0.057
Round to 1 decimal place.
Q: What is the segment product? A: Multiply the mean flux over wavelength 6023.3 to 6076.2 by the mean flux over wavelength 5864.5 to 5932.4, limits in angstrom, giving 15.2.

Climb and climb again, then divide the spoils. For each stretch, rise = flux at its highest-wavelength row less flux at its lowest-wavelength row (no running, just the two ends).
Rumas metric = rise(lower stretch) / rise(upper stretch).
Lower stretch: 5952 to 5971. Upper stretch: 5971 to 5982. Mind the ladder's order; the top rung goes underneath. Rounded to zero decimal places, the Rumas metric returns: 0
